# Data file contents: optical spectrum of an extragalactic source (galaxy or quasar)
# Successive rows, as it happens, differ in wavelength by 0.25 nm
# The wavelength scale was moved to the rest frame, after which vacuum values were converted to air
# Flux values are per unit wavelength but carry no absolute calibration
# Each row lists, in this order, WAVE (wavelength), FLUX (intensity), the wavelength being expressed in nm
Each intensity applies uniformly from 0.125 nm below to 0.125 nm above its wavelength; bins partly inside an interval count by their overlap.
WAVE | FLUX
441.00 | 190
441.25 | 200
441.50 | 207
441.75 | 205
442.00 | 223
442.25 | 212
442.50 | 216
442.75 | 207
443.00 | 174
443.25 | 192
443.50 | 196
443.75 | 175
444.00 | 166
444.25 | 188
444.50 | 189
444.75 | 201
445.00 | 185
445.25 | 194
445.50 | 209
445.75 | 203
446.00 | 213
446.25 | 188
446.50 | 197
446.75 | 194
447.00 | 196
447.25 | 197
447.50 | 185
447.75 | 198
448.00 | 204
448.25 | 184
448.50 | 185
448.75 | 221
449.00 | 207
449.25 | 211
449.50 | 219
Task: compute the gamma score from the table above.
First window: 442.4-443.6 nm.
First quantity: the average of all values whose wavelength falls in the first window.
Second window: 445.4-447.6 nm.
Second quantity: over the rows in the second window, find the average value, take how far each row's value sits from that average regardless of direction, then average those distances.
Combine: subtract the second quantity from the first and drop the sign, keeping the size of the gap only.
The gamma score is 190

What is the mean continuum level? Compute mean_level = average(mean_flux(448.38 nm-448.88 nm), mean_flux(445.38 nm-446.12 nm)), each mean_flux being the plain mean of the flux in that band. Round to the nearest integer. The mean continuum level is 206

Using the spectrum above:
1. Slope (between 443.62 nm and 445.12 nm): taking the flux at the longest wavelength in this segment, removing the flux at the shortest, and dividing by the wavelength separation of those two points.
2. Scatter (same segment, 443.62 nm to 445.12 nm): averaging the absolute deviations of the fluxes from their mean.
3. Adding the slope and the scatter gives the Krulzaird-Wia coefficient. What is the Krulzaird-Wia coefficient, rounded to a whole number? 17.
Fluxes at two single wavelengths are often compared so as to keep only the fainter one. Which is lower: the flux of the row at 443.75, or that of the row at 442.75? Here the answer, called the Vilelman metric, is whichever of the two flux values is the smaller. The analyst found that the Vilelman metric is 175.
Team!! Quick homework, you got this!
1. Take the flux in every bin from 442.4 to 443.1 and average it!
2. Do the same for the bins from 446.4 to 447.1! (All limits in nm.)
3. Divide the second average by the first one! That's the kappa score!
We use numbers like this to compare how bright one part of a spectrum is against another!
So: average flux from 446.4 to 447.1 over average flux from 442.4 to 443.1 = 0.98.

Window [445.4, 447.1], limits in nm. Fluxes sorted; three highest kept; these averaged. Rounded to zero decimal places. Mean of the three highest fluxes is 208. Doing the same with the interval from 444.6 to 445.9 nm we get 204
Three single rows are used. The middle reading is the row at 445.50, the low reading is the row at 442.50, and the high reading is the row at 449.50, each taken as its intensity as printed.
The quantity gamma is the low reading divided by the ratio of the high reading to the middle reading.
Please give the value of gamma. 206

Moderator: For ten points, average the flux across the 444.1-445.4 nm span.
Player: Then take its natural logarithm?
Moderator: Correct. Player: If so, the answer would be 5.25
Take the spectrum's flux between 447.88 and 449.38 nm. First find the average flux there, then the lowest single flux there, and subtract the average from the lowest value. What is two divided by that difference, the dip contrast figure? -0.11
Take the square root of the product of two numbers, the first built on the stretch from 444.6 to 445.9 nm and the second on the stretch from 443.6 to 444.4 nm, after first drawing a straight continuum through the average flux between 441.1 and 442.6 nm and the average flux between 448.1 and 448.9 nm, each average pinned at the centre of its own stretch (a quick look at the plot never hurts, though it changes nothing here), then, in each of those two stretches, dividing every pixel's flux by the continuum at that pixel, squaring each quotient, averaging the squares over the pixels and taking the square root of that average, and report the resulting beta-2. 0.915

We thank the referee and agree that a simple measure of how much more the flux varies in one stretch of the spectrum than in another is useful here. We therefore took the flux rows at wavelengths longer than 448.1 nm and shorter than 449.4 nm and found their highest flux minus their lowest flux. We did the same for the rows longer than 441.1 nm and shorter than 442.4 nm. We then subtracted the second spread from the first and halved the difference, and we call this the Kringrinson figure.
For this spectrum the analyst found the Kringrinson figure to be 7.0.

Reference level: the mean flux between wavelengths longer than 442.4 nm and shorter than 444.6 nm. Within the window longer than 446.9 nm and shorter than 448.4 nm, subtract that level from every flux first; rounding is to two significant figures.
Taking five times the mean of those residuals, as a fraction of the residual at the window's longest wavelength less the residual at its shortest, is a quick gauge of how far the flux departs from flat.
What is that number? -2.0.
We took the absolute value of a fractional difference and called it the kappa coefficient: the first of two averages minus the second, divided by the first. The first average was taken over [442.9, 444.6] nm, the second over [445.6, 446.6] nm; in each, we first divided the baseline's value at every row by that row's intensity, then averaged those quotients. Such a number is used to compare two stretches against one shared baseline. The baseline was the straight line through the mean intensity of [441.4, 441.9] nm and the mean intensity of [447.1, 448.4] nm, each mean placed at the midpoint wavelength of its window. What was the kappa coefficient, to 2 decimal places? 0.11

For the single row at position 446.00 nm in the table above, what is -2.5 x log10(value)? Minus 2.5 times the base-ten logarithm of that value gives -5.82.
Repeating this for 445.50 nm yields -5.80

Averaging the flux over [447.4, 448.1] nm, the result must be 196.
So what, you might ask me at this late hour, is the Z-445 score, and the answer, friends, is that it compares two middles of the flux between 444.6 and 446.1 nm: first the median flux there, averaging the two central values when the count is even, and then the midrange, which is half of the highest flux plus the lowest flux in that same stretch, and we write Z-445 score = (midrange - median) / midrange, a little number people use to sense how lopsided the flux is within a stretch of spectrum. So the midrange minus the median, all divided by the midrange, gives -0.02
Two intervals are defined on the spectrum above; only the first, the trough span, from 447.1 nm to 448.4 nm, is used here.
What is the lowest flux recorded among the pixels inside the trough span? 184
